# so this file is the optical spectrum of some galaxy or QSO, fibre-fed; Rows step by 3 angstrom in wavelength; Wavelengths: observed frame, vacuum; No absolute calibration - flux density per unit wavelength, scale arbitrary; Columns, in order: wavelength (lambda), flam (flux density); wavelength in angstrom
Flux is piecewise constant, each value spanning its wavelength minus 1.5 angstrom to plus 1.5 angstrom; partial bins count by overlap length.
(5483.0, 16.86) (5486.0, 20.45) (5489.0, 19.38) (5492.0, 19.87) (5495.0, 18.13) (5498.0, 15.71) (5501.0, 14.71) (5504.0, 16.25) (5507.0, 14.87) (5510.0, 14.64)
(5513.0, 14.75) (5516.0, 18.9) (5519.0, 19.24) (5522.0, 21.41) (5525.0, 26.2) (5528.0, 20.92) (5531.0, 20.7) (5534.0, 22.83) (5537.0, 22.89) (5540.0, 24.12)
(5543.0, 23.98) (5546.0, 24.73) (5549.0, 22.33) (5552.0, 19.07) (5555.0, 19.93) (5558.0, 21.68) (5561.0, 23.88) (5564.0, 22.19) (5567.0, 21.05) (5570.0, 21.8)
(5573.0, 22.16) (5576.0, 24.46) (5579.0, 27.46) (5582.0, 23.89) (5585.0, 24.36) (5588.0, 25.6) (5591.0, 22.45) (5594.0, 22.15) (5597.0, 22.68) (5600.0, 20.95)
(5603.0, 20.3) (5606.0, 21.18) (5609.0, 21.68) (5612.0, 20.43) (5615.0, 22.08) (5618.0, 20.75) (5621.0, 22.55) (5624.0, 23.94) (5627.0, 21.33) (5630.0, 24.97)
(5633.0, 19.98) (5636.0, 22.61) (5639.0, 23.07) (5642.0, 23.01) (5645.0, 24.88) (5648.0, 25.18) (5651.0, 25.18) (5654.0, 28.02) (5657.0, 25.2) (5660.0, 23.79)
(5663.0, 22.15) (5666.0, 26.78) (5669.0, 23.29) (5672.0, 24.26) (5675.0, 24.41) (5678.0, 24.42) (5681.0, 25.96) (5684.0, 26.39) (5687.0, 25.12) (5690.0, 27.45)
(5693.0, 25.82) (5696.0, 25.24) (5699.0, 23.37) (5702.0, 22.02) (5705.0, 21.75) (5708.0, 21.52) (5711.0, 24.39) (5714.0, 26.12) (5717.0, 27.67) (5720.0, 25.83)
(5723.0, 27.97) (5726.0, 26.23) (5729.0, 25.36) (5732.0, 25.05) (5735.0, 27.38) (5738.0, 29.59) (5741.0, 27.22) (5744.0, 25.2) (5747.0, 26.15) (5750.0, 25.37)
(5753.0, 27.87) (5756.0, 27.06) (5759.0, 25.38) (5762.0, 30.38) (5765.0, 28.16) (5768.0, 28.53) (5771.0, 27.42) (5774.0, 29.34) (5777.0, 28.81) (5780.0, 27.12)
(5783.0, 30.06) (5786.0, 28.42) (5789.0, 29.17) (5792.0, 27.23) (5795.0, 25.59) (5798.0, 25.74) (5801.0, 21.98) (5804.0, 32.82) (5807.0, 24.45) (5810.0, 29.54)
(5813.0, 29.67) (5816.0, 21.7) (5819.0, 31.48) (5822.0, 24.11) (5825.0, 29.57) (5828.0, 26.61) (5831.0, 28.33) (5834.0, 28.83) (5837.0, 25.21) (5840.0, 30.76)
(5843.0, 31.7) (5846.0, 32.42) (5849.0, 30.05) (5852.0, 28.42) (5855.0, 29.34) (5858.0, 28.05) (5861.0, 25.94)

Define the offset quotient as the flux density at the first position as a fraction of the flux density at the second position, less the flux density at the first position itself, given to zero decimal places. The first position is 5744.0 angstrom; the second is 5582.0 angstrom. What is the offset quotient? -24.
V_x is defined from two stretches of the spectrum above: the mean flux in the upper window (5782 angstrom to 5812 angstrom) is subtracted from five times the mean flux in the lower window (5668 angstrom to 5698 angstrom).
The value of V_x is 98.7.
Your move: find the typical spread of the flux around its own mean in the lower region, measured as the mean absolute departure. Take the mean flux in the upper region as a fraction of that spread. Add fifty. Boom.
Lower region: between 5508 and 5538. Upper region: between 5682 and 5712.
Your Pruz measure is 59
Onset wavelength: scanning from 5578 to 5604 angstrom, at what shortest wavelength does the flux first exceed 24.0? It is 5579.0 angstrom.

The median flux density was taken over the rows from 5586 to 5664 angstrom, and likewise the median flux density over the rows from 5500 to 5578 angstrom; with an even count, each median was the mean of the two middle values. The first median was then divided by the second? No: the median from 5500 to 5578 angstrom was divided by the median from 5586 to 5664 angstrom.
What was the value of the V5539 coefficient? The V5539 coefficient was 0.95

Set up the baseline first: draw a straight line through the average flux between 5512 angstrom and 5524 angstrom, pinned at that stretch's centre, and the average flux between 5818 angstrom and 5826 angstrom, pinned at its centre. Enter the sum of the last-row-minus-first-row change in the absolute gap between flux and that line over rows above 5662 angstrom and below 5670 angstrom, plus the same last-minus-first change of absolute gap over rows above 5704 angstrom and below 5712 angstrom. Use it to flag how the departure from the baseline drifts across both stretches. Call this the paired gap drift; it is -3.4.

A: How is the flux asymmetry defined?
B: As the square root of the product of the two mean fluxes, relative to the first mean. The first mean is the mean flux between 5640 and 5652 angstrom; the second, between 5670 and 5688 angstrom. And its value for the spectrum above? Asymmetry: 1.01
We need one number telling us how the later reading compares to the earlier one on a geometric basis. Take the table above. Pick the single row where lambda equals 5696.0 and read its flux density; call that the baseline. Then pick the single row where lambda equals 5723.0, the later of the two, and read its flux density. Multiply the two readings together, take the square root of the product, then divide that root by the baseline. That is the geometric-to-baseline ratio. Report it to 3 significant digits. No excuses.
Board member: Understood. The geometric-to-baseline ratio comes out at 1.05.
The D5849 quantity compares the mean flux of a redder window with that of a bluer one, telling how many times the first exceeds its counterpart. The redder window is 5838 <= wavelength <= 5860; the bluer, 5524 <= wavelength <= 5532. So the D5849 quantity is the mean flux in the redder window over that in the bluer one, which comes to 1.33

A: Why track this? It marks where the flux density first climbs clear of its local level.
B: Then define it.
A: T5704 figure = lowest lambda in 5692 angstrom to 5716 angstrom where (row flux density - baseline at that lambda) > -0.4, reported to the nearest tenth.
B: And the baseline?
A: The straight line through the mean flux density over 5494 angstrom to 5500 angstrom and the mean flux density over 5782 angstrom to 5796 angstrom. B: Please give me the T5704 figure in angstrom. 5693.0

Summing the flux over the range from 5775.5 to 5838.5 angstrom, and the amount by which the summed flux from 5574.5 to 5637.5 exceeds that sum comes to -101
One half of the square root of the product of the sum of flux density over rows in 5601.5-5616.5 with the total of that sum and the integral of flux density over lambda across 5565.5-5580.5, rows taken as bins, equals 109.8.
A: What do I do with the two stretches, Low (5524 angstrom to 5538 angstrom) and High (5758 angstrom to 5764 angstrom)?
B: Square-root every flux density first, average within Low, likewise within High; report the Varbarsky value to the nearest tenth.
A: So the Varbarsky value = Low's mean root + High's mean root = 10.0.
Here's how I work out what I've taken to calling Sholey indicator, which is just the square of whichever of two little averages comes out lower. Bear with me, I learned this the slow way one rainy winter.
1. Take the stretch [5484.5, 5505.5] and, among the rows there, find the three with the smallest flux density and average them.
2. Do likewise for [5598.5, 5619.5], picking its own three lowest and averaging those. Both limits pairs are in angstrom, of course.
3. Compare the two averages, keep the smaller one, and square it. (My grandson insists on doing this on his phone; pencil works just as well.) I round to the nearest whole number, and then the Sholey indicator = 242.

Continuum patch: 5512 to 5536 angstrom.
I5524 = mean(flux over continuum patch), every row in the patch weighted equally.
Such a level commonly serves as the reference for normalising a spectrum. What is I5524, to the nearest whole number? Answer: 21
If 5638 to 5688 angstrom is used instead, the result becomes 25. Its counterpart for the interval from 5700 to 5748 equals 26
